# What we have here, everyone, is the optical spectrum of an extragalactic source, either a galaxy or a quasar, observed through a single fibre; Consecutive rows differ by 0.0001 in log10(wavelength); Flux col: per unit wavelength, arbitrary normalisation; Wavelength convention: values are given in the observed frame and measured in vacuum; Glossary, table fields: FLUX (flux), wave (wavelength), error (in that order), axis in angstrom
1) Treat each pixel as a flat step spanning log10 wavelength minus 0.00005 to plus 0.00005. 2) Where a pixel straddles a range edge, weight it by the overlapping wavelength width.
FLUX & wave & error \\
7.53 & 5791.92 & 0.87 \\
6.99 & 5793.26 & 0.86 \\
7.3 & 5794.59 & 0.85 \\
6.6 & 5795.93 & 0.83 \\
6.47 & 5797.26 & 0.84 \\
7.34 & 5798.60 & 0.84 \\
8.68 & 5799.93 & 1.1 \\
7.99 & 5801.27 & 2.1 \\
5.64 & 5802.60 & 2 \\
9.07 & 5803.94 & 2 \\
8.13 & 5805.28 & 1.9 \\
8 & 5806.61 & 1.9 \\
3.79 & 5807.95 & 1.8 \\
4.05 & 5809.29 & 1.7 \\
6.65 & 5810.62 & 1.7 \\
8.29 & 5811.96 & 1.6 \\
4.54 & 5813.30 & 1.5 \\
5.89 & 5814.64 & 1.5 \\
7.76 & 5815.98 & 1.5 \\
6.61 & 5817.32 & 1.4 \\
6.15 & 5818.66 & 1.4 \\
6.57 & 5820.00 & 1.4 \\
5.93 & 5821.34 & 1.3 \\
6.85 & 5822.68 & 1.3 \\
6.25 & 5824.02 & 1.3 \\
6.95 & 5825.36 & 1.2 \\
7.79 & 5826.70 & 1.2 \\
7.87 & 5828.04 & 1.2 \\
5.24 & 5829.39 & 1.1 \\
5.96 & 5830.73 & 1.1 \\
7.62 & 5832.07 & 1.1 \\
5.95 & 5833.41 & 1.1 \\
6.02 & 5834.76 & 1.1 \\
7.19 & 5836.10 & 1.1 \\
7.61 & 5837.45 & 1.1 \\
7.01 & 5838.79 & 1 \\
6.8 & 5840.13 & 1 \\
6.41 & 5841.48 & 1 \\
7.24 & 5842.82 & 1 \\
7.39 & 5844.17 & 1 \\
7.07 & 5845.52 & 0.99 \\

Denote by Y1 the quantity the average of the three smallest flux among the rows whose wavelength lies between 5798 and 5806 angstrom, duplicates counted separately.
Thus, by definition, 7.0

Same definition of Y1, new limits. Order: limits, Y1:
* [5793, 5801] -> 6.7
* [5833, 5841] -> 6.3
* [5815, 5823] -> 6.2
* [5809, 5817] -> 4.8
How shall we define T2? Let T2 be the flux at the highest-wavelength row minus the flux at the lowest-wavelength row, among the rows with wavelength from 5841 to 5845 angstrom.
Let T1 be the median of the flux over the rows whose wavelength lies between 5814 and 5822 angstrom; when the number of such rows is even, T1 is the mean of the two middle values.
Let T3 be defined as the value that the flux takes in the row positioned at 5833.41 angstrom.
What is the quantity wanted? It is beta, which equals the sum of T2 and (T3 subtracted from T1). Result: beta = 1.4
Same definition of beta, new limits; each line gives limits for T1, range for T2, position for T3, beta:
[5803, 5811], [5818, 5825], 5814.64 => 1.5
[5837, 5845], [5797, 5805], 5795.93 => 3.1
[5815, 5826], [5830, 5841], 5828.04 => -0.4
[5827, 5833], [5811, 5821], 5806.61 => -2.9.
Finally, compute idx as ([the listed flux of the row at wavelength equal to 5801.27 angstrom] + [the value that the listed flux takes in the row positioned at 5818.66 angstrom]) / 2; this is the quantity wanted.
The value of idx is 7.1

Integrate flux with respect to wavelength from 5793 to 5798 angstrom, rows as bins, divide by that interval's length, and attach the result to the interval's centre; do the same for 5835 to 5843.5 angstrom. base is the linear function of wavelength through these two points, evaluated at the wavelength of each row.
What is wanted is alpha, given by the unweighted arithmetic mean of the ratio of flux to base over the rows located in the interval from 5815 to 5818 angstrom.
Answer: 1.04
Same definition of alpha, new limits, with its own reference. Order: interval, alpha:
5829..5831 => 0.80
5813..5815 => 0.76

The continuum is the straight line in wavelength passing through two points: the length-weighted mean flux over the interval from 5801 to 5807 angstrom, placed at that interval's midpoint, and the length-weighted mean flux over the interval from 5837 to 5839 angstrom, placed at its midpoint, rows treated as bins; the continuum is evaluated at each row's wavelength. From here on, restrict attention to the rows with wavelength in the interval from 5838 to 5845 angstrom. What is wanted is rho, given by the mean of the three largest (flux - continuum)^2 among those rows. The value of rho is 0.4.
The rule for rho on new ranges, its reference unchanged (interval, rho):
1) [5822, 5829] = 0.8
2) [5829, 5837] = 3.1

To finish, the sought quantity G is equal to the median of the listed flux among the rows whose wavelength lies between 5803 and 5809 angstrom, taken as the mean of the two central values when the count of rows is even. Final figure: 8.1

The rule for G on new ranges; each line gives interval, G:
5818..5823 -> 6.4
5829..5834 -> 6.0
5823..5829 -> 7.4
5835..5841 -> 7.1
